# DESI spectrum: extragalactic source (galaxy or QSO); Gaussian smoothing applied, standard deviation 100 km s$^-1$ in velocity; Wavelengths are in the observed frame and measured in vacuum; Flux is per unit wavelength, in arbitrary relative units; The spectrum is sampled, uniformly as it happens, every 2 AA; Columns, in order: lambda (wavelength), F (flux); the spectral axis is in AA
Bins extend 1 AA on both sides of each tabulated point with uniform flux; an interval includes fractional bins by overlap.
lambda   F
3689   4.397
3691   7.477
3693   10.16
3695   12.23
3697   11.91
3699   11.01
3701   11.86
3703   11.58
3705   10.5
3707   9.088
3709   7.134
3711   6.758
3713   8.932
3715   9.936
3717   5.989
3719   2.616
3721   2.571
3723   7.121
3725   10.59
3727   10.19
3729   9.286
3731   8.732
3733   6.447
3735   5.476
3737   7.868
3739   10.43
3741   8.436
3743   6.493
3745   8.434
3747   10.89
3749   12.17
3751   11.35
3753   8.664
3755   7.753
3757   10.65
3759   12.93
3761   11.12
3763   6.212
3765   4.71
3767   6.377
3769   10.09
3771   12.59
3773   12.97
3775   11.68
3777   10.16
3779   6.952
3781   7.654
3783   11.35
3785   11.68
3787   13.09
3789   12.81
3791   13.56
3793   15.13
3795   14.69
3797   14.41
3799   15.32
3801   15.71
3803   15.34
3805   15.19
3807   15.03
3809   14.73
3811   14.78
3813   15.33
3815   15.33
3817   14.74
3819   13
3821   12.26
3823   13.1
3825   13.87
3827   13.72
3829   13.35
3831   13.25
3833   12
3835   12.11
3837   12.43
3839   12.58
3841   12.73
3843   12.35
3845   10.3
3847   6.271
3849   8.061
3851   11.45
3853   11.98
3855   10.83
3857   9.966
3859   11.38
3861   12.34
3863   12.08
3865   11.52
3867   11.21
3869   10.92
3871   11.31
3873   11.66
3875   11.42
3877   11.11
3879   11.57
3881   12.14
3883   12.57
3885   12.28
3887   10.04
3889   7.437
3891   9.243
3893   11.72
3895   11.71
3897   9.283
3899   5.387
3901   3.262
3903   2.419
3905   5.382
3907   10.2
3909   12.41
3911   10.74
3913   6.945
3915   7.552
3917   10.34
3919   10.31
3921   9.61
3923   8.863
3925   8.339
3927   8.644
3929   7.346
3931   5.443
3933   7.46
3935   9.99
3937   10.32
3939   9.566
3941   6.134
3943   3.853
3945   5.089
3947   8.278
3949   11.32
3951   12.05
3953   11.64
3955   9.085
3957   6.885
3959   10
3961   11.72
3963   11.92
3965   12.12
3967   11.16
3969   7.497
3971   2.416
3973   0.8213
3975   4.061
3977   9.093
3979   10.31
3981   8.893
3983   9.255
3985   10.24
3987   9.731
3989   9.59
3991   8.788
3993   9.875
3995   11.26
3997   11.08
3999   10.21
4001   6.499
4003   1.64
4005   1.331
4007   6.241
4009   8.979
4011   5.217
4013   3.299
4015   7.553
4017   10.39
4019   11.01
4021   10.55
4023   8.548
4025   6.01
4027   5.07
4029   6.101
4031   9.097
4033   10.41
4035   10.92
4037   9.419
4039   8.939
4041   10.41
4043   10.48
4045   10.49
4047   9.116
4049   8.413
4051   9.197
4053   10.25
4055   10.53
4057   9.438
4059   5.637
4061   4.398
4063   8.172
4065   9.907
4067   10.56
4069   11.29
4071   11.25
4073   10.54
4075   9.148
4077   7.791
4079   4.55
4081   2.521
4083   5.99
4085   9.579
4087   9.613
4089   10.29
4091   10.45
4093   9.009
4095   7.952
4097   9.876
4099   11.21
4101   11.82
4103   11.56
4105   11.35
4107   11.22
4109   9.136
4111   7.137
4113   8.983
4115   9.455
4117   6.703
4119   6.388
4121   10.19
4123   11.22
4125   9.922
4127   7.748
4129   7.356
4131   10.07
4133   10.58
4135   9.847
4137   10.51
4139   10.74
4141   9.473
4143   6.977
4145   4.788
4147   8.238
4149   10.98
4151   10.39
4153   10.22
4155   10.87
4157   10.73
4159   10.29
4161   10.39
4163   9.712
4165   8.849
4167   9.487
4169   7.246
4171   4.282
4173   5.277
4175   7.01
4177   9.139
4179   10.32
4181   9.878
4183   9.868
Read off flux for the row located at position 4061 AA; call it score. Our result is 4.398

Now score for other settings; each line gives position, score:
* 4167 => 9.487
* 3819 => 13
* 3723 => 7.121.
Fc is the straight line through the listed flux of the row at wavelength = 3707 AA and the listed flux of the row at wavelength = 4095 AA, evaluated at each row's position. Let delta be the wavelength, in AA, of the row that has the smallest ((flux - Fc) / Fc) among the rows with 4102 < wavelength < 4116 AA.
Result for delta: 4111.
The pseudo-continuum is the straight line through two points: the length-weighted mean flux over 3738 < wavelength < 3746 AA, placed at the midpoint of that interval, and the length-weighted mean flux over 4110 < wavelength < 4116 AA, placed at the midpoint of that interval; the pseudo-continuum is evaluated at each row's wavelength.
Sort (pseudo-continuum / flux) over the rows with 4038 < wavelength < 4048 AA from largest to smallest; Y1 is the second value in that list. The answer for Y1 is 0.93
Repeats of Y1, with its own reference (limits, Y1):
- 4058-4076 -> 1.51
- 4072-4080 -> 1.09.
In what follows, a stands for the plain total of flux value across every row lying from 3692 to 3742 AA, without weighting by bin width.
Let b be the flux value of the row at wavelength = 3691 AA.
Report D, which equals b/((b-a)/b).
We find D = -0.3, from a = 217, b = 7.477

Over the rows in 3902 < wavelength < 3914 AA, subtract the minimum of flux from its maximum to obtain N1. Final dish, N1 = 10.0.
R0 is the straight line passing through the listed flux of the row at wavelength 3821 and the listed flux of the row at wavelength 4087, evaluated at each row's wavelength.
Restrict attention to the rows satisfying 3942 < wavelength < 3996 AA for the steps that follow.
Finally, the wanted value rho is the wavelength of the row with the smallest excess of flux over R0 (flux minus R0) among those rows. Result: 3973 AA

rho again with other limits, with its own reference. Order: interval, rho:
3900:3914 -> 3903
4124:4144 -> 4143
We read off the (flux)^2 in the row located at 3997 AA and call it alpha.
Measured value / 123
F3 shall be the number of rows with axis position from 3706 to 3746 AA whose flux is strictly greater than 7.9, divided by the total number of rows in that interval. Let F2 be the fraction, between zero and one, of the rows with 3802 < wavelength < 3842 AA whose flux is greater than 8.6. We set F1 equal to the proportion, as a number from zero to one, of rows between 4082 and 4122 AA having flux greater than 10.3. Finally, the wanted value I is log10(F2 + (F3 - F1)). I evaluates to 0.08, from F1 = 0.30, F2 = 1.00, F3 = 0.50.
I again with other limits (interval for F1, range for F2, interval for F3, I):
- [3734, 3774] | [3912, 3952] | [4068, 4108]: -0.07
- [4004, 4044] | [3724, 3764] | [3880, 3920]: -0.05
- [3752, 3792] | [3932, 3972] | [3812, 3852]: 0.00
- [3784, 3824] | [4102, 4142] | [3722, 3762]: -0.35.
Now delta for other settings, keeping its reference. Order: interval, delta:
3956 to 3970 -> 3957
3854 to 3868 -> 3857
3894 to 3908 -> 3903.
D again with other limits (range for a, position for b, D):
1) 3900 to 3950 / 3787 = -0.9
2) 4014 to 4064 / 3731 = -0.4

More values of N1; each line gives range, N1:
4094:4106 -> 3.9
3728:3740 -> 5.0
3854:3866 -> 2.4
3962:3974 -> 11.3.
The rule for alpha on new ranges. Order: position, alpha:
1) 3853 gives 144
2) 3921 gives 92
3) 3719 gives 7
